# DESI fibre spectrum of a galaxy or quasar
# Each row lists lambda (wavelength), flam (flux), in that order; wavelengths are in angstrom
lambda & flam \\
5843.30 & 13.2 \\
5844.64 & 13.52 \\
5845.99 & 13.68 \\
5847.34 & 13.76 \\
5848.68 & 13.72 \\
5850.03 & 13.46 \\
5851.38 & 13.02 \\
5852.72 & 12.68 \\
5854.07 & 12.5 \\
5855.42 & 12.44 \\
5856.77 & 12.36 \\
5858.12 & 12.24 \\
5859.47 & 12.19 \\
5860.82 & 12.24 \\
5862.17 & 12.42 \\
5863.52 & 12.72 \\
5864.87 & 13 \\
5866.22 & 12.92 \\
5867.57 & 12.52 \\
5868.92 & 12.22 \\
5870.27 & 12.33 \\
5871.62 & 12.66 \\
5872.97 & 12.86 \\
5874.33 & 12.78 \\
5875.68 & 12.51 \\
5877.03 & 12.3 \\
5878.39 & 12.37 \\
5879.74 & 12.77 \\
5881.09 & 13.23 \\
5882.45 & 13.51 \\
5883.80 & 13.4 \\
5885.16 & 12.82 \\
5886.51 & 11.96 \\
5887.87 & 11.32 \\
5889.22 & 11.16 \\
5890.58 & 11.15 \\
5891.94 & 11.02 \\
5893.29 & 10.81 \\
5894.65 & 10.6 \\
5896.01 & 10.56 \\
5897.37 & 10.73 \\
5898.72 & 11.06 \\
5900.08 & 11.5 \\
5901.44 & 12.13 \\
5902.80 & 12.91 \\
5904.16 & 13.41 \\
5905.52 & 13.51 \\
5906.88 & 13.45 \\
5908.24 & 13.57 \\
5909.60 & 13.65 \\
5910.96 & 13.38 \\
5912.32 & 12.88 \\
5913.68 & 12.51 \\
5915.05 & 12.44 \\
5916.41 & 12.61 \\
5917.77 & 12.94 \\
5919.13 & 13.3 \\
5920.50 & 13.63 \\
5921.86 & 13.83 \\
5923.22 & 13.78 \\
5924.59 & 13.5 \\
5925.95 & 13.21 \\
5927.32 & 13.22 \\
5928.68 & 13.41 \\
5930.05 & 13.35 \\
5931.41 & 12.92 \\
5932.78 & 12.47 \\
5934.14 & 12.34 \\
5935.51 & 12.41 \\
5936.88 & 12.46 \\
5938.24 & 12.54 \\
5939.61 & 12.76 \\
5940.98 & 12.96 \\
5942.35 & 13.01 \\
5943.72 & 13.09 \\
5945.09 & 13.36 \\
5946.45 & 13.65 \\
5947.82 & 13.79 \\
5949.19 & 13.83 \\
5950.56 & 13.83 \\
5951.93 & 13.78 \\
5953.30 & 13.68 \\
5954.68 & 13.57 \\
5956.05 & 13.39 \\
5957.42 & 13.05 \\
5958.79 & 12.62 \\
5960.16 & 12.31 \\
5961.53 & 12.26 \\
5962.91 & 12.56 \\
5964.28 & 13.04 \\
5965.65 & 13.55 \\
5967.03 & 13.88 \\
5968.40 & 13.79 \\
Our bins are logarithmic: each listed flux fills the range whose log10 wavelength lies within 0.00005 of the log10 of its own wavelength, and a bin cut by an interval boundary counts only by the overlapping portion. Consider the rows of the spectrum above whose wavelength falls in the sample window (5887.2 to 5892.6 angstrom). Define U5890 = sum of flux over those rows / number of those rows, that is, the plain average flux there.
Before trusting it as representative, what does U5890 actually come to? 11.2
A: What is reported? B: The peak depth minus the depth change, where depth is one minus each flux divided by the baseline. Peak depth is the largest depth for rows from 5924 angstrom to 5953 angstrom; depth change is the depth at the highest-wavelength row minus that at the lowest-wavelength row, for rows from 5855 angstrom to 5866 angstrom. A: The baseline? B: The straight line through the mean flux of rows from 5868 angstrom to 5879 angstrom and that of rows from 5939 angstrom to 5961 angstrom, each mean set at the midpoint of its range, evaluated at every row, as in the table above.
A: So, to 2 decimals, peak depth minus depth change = 0.10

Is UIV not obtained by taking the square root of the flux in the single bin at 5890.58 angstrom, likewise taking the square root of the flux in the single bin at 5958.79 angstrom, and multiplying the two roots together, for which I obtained 11.9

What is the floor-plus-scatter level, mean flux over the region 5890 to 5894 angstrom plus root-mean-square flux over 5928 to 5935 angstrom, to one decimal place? 23.9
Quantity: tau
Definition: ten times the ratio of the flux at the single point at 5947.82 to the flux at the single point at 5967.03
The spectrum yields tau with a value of 9.9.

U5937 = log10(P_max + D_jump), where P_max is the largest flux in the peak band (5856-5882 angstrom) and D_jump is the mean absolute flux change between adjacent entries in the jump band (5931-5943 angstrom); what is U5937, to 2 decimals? 1.13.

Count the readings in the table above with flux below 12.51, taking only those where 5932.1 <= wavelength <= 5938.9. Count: 4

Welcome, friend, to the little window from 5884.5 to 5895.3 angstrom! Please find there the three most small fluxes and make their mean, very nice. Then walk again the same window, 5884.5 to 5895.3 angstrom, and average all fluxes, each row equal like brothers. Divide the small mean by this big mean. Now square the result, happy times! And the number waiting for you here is 0.91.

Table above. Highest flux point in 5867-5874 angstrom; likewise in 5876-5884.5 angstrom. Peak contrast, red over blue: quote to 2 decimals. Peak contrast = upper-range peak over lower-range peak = 1.05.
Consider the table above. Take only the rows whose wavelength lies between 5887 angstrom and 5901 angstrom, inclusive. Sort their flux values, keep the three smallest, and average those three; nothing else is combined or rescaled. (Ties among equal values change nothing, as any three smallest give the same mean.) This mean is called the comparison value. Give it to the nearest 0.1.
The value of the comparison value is 10.6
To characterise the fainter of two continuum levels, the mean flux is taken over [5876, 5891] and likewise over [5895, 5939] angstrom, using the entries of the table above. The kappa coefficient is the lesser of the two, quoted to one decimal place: 12.4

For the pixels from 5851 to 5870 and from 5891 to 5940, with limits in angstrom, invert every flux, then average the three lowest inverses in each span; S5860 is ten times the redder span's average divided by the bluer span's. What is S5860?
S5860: 9.4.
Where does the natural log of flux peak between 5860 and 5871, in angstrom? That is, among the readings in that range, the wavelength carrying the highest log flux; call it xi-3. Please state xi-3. 5864.87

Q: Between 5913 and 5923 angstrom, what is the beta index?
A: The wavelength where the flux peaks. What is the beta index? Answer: 5921.86 angstrom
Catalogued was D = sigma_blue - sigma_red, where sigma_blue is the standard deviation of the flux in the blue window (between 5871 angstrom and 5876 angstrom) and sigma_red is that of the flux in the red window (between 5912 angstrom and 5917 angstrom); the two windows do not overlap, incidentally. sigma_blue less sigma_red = -0.04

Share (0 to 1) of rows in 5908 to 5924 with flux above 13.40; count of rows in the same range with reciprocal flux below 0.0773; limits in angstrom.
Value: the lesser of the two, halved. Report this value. 0.21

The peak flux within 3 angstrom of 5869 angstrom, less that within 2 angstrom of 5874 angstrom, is 0.06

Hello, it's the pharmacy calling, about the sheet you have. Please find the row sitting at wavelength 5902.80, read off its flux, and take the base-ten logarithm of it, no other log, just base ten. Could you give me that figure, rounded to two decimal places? 1.11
